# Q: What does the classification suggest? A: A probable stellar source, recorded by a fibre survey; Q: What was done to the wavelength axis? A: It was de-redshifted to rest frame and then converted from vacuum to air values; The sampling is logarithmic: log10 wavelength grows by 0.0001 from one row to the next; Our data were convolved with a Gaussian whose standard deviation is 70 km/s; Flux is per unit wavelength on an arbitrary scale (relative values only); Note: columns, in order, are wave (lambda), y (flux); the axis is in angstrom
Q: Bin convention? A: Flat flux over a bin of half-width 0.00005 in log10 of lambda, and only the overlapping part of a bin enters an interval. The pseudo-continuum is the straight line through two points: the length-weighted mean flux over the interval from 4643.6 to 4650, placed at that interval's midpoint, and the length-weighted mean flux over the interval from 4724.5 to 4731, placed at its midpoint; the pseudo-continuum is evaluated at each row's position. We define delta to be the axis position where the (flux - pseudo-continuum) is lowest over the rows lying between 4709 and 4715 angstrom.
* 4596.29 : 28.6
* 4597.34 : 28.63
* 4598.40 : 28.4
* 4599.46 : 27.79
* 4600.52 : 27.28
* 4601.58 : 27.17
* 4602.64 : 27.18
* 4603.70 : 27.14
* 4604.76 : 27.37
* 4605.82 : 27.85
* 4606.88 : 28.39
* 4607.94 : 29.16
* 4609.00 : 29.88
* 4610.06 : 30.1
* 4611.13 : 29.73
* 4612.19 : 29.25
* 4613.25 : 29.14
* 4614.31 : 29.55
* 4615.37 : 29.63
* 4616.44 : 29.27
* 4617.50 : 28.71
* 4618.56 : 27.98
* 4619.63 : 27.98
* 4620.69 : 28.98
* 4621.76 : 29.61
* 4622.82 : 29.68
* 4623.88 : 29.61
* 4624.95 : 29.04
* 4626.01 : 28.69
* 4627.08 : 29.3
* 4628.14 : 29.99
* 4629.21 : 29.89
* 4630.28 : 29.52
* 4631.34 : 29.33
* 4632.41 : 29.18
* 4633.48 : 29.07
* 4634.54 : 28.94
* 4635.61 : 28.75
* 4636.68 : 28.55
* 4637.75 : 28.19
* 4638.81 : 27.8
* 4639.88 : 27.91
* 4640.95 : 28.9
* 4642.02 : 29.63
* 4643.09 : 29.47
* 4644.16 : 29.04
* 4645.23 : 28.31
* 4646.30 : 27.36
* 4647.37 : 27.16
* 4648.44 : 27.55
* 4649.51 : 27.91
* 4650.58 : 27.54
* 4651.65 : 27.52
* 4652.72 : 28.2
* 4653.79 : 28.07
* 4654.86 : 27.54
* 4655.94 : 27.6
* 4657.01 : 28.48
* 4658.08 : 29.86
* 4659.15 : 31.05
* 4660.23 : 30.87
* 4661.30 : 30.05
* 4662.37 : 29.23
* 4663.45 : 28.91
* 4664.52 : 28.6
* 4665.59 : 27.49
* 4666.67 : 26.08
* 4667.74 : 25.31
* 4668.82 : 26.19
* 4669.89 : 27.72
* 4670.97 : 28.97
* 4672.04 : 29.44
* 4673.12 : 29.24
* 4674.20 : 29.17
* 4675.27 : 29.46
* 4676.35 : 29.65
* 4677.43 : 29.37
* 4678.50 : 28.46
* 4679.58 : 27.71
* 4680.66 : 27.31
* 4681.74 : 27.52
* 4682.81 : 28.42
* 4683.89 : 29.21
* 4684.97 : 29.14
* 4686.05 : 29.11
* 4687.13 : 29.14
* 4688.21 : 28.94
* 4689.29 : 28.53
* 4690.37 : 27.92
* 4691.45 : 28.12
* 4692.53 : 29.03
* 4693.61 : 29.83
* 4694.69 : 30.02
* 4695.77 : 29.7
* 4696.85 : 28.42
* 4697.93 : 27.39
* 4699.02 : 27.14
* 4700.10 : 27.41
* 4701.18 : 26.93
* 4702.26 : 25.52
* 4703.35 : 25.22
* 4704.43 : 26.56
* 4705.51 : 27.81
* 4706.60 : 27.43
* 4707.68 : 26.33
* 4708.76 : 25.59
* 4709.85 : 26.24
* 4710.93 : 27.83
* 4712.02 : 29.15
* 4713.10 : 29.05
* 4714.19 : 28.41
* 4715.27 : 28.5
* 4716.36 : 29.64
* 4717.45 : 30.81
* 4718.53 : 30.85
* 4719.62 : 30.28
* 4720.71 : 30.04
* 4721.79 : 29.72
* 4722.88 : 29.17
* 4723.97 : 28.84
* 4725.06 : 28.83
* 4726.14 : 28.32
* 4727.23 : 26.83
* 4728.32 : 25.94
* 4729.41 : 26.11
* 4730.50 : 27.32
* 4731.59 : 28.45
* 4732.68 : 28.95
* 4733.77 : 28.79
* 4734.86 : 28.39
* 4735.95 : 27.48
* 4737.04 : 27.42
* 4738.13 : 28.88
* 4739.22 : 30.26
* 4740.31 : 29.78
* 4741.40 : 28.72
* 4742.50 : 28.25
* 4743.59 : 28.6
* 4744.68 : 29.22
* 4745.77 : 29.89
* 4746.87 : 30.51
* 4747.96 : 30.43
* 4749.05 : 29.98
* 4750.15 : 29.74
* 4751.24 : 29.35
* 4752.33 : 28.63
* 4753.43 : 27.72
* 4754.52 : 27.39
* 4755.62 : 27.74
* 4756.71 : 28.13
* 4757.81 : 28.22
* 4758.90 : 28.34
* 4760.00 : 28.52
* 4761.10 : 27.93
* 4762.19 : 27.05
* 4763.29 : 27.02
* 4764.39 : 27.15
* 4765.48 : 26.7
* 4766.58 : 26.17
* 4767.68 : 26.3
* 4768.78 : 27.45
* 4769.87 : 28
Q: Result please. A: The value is 4709.85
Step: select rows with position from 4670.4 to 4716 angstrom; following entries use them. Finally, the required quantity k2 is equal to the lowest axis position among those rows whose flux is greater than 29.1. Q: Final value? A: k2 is 4672.04 angstrom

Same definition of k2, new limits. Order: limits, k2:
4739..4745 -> 4739.22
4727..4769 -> 4739.22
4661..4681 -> 4661.30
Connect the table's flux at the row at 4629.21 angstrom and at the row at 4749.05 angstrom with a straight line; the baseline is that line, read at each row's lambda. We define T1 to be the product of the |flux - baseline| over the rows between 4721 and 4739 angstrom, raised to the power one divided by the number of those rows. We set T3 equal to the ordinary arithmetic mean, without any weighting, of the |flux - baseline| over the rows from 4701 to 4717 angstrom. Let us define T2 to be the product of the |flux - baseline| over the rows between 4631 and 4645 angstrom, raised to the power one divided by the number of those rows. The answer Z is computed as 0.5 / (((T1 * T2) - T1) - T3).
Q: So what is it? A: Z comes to -0.18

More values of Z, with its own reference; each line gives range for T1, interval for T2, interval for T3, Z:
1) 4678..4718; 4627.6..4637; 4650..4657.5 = -0.15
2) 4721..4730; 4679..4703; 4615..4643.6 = -0.78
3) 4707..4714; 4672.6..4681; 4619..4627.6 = -0.47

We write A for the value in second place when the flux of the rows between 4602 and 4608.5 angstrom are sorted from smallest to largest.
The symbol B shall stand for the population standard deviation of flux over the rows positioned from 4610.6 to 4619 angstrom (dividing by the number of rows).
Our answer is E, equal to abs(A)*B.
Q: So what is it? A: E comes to 15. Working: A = 27.18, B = 0.5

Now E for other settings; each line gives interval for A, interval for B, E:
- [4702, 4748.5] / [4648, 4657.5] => 9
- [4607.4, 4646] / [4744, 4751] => 12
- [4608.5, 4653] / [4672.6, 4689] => 20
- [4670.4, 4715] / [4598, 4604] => 12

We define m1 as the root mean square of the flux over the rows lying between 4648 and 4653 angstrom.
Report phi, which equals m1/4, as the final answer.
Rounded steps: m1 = 27.7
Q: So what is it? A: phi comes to 6.94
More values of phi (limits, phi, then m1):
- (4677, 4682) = 7.02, 28.1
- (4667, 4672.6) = 6.89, 27.6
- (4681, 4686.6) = 7.17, 28.7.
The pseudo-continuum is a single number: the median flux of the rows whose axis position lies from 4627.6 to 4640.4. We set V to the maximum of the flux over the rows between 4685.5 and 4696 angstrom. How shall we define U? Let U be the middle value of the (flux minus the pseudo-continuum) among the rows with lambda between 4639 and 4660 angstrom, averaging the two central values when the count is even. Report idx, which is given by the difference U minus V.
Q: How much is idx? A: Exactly -31.0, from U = -0.9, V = 30.02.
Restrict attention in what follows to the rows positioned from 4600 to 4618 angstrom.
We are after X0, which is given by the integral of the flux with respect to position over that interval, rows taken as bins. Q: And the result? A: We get 515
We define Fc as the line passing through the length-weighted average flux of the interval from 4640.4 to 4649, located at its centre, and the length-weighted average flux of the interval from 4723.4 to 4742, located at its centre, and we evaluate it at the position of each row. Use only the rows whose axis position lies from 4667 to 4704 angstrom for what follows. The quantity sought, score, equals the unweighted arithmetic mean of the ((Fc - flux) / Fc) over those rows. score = 0.002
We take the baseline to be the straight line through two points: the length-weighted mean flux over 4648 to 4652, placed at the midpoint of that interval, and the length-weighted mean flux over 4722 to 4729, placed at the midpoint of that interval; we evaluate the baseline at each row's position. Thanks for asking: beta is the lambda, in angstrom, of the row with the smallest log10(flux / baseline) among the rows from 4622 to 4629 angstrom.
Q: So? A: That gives 4626.01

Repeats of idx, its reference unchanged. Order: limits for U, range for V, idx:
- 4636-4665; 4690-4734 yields -31.5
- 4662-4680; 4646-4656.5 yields -28.3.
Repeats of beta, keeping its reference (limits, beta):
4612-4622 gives 4619.63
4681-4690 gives 4681.74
